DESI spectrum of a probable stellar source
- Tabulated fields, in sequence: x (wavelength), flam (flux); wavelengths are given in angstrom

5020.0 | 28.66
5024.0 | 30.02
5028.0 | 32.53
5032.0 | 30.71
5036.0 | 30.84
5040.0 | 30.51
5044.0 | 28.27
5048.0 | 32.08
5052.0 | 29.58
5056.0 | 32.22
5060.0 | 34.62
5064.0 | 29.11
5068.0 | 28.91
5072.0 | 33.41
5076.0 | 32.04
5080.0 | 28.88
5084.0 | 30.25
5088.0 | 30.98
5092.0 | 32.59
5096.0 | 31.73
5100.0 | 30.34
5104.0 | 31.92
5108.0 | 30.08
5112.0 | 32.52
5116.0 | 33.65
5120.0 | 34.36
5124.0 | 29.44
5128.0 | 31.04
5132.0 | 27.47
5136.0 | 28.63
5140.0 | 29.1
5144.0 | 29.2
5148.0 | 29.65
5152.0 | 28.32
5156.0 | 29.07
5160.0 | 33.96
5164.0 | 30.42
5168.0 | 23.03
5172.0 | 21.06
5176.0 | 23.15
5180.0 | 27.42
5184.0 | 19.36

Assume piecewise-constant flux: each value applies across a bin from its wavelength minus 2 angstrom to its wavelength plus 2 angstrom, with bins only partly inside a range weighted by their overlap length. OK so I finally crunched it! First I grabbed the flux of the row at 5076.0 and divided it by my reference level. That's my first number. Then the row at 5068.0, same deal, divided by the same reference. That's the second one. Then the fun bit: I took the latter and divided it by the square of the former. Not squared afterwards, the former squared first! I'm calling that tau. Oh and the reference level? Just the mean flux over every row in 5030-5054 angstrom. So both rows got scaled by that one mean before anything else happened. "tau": 0.85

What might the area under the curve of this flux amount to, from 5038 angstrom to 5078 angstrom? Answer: 1243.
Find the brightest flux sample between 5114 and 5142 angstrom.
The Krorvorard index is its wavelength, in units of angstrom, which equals 5120.0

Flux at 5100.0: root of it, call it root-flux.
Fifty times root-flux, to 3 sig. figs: 275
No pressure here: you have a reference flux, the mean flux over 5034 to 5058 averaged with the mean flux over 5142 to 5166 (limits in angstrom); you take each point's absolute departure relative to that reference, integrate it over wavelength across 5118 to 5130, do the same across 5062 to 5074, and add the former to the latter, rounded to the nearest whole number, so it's 45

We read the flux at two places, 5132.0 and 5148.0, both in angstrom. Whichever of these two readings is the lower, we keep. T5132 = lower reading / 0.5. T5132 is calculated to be 55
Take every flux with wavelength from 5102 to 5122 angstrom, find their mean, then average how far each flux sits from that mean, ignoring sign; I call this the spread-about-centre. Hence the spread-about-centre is 1.20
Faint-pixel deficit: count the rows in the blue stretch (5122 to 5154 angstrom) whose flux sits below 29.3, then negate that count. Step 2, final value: -5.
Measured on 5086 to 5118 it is 0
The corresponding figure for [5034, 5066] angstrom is -2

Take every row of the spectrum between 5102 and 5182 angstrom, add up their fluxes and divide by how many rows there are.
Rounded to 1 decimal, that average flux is 29.2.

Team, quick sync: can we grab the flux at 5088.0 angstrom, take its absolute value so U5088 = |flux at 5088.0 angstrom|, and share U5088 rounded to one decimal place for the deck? 31.0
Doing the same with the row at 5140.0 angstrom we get 29.1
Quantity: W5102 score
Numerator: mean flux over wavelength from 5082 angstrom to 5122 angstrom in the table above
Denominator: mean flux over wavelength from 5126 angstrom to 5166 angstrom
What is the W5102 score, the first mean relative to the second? 1.07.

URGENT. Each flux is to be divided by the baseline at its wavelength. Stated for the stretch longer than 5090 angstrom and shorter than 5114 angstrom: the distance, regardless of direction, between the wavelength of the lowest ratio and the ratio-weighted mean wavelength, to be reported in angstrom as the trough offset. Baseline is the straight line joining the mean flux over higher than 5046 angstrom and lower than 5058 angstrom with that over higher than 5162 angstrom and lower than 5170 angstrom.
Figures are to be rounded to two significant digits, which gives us 2.0 angstrom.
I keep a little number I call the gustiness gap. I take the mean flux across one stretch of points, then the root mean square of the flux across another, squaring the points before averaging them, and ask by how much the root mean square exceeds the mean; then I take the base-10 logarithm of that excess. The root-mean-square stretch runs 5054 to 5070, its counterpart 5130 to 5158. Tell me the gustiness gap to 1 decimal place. 0.4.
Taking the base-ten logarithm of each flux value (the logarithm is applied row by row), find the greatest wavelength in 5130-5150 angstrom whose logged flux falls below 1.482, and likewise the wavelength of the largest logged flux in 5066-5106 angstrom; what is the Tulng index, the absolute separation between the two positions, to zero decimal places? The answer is 76 angstrom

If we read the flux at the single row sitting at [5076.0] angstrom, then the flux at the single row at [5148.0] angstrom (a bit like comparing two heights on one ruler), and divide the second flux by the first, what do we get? 0.9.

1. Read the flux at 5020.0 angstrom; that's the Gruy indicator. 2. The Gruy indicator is 28.66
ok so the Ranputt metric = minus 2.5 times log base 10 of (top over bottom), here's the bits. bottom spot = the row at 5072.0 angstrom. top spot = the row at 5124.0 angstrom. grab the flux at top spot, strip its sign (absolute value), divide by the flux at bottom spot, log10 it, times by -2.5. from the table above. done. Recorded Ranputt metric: 0.14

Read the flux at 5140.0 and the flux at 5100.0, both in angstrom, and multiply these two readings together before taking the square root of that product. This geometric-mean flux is 29.7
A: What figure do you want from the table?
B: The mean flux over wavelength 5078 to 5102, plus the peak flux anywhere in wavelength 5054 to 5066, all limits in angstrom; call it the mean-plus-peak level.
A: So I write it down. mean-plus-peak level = 65.4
